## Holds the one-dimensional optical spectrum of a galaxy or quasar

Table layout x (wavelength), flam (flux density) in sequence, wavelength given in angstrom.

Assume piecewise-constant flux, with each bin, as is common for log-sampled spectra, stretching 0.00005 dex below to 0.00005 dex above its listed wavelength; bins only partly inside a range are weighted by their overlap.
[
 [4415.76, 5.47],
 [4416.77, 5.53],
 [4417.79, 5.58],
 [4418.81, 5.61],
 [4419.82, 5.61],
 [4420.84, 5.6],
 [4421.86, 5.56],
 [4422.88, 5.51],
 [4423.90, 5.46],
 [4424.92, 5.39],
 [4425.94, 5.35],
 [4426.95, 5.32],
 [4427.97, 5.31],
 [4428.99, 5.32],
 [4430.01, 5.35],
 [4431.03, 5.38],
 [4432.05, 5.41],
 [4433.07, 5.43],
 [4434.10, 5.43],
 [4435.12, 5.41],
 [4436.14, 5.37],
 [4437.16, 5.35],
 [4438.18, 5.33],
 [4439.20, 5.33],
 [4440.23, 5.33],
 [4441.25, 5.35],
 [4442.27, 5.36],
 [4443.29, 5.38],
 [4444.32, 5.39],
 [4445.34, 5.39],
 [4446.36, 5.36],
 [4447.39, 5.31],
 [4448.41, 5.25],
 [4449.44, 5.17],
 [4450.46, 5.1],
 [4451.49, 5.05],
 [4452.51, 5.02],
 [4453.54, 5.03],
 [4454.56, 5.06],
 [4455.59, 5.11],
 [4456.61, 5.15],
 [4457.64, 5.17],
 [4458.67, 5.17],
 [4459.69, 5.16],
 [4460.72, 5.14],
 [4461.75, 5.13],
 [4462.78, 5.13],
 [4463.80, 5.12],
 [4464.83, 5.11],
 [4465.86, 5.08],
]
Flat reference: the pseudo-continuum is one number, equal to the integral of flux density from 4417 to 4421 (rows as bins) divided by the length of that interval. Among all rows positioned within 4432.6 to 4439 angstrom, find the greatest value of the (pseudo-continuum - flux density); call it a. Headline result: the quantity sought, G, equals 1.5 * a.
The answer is 0.4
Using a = 0.26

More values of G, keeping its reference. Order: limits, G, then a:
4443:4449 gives 0.5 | 0.34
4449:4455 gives 0.9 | 0.57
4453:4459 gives 0.8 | 0.56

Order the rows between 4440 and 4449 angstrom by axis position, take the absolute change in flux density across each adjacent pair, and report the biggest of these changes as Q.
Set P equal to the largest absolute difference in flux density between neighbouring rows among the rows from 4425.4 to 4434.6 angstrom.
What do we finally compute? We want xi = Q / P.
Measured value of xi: 2.0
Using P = 0.030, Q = 0.060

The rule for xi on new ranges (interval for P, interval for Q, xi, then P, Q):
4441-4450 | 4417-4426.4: 0.9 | 0.080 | 0.070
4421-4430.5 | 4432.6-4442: 0.6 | 0.070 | 0.040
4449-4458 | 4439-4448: 0.7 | 0.070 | 0.050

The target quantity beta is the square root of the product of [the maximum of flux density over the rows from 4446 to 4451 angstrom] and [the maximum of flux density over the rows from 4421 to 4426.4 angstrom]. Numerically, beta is 5.46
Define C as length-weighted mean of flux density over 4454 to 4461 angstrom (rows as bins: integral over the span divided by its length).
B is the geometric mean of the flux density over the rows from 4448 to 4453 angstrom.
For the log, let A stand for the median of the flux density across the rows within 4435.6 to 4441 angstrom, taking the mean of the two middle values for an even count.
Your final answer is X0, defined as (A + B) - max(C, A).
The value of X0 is 5.12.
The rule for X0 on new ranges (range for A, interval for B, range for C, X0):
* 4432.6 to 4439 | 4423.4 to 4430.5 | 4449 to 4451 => 5.36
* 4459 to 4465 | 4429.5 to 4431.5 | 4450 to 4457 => 5.36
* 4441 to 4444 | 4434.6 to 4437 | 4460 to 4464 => 5.39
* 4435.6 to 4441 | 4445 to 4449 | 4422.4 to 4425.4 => 5.21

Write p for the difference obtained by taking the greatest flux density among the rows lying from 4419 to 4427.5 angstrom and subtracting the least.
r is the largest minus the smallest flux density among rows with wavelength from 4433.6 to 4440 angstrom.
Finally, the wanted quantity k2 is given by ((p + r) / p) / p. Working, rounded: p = 0.29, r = 0.10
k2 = 5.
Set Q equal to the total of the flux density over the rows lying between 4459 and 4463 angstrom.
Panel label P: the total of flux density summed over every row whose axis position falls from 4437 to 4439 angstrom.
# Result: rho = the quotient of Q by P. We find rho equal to 1.9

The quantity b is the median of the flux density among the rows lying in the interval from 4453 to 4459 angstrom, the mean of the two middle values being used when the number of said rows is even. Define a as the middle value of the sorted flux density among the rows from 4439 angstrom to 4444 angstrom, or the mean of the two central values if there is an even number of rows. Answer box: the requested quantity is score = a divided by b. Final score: 1.04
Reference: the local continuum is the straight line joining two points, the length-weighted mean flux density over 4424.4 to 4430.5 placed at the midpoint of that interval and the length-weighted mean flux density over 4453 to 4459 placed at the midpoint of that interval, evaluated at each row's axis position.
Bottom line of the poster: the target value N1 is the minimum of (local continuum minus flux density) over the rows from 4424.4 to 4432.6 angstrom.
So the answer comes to -0.10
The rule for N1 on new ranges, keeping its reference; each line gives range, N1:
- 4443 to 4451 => -0.19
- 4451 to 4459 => -0.08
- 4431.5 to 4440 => -0.14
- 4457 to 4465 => -0.08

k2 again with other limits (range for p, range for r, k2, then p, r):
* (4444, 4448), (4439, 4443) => 17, 0.08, 0.03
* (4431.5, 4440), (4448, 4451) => 25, 0.10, 0.15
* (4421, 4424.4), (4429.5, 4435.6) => 18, 0.10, 0.08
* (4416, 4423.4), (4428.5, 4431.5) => 16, 0.10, 0.06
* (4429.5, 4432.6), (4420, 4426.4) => 86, 0.06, 0.25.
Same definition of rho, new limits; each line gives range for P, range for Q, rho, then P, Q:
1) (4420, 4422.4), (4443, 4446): 1.4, 11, 16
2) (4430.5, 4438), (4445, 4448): 0.4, 38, 16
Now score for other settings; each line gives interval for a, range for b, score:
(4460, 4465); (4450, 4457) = 1.01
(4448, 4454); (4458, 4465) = 0.99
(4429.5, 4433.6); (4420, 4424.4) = 0.97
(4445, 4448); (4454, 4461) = 1.04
